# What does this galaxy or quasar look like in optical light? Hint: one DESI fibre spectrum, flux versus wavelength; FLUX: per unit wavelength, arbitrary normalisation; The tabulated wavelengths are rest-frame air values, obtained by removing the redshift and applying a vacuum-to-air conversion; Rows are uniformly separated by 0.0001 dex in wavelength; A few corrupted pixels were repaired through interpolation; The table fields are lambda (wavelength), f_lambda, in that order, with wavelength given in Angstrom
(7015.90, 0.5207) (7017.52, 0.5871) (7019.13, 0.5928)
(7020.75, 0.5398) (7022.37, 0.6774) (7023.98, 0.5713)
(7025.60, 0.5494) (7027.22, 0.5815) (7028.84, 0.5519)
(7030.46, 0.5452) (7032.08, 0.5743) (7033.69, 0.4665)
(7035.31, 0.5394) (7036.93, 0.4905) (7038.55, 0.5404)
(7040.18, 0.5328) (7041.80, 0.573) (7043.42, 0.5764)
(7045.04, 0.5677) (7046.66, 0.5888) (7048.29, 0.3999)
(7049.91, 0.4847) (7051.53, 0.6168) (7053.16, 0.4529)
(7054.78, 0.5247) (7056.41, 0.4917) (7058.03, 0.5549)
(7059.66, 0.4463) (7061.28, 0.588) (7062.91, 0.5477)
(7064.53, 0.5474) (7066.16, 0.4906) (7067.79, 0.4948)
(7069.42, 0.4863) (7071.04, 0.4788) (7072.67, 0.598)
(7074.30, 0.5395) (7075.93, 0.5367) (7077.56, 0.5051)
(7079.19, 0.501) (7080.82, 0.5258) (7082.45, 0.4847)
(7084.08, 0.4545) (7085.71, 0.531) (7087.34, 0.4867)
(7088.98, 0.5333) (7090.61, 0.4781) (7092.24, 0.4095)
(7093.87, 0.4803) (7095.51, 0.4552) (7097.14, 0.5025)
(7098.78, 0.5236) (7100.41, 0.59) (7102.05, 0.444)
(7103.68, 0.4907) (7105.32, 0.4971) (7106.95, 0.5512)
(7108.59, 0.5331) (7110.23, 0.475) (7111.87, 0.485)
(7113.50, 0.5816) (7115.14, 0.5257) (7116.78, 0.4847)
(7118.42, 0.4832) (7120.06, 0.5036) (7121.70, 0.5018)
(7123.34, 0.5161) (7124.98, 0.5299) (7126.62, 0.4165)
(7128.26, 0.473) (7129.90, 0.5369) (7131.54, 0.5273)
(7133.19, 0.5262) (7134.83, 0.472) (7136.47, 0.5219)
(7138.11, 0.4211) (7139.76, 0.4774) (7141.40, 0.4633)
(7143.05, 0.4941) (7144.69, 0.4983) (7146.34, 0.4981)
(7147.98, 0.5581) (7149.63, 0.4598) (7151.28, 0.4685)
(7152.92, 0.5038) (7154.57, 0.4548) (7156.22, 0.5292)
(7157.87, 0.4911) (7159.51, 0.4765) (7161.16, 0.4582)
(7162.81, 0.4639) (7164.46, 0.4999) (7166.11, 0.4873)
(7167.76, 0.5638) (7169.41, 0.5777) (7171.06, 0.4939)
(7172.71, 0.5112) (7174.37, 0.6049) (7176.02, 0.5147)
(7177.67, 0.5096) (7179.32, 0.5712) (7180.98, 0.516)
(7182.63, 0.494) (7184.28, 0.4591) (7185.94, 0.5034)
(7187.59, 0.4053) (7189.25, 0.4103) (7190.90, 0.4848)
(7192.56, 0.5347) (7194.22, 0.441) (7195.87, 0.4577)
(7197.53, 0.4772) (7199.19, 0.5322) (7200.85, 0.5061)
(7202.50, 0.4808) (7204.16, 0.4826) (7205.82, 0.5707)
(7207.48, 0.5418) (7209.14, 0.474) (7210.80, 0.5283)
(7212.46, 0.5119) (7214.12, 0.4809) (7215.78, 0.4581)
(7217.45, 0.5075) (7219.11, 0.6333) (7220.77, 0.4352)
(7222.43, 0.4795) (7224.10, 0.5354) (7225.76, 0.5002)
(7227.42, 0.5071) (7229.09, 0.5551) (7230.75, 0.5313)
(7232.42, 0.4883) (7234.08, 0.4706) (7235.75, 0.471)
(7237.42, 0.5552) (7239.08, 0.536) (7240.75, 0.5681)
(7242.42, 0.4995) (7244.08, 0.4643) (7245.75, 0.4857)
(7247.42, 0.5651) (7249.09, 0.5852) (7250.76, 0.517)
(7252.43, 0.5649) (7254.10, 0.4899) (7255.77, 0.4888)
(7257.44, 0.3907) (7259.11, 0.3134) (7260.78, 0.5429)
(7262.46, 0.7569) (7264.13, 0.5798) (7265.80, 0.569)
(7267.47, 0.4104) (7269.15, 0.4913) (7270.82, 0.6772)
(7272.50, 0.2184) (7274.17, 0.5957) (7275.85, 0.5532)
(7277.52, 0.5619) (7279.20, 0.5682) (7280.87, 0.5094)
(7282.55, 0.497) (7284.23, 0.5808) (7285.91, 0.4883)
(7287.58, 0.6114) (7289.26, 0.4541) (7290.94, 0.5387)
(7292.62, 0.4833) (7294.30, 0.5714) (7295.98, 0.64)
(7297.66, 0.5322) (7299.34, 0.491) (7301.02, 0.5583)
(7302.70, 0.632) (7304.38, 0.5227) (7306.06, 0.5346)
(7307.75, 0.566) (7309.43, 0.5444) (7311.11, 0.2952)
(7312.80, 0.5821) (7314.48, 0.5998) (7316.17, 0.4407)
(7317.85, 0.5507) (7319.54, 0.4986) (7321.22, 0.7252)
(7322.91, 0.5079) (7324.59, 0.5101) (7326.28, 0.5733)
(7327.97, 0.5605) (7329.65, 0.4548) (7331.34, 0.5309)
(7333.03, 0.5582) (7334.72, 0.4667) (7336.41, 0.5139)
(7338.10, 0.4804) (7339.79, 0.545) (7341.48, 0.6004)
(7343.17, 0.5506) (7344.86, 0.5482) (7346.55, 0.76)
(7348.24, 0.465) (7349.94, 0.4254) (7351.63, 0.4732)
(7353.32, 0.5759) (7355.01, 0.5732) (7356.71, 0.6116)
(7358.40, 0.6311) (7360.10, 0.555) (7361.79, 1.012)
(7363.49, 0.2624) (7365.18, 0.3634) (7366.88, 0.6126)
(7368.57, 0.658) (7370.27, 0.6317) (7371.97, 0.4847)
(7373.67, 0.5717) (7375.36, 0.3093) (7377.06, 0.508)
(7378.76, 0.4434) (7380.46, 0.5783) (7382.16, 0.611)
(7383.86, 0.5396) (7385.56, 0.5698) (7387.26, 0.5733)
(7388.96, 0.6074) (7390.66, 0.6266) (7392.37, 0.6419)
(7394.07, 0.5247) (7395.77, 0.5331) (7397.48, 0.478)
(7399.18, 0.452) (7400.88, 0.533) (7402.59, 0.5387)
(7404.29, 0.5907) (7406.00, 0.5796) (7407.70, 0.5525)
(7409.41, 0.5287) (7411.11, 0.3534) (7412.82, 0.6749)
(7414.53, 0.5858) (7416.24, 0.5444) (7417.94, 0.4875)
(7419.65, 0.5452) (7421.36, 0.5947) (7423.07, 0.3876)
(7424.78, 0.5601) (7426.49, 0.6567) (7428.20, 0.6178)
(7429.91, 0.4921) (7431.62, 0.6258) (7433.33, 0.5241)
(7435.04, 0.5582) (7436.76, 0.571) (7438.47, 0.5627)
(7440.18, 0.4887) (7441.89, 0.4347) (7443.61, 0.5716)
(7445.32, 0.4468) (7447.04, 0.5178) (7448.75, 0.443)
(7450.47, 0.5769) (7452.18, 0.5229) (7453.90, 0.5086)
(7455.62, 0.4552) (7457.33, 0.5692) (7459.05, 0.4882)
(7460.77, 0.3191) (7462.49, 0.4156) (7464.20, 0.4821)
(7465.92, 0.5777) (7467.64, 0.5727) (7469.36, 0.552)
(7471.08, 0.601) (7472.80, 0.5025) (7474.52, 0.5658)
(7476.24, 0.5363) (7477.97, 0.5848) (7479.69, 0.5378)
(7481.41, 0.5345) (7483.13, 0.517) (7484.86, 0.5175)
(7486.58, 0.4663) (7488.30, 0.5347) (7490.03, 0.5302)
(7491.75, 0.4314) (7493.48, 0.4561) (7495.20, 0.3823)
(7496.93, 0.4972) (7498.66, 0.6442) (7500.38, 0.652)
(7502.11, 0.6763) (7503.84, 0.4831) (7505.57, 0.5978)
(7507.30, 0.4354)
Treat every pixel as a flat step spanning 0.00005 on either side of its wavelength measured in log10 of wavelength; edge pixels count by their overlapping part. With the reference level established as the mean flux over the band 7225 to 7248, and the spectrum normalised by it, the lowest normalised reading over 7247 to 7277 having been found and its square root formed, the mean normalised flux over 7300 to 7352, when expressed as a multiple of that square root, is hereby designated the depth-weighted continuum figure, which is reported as 1.60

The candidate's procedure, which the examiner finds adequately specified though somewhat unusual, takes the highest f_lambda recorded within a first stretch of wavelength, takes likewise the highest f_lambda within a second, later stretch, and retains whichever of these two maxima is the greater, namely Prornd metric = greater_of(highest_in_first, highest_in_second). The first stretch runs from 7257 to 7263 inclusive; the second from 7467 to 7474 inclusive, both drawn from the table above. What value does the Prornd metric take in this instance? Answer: 0.76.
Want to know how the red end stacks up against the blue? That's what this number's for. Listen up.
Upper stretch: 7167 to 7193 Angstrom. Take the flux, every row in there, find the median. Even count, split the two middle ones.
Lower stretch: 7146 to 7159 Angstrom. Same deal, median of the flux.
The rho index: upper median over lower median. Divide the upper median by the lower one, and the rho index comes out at 1.03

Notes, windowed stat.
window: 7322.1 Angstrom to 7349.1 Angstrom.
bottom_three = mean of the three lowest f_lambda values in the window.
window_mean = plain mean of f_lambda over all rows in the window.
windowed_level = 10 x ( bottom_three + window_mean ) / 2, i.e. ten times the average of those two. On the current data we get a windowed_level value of 5.0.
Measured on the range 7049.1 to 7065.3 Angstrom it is 4.9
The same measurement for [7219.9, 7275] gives 4.1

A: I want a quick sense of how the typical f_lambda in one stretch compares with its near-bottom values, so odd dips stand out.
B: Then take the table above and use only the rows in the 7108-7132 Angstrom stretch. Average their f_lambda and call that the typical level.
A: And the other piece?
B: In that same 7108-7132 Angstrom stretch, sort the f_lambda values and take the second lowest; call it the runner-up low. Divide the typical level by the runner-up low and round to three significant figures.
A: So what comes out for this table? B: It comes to 1.07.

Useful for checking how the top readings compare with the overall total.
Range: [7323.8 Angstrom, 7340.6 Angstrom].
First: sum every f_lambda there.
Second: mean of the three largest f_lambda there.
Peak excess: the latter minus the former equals -4.6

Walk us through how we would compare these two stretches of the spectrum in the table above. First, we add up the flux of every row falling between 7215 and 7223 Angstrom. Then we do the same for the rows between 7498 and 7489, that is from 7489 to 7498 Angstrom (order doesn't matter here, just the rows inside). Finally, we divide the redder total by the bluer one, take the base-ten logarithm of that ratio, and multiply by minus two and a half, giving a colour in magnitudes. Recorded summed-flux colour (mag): 0.10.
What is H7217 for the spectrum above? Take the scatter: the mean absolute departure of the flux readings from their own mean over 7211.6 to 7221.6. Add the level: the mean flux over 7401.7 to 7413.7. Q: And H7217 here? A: 0.592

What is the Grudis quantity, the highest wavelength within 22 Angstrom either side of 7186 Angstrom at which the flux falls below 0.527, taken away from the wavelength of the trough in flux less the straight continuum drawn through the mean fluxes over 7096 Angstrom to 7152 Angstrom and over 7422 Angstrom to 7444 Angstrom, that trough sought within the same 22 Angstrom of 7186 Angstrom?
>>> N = -16.6 Angstrom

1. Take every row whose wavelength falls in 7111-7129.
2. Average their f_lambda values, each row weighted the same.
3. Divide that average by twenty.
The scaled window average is 0.0250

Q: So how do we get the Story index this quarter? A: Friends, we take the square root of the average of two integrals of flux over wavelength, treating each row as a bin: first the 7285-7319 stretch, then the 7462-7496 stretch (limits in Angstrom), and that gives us 4.22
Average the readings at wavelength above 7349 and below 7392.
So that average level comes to 0.55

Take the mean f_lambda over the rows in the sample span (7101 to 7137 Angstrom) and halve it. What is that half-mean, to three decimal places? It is 0.252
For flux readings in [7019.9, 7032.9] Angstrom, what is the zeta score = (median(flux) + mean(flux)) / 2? 0.57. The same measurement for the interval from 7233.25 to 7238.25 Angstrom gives 0.48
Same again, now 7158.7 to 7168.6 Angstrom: 0.49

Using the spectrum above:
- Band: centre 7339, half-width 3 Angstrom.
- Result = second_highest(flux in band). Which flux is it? 0.545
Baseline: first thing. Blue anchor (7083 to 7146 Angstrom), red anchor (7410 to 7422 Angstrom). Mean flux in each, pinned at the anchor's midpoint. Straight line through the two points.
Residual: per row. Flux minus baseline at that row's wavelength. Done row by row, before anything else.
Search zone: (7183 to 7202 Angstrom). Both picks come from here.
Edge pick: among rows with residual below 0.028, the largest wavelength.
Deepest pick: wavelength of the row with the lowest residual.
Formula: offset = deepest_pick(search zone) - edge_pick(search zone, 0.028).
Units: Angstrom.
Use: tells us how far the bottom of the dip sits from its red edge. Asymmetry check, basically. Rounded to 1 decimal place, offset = -13.3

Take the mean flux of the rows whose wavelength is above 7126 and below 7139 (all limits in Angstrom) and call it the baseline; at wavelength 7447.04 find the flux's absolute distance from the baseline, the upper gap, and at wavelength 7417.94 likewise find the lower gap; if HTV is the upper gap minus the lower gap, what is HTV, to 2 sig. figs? 0.030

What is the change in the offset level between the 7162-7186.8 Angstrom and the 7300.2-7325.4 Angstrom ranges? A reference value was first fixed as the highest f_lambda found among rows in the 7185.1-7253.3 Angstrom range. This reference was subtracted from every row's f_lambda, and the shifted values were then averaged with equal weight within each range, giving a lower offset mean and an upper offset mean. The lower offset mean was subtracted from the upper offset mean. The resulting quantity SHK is 0.02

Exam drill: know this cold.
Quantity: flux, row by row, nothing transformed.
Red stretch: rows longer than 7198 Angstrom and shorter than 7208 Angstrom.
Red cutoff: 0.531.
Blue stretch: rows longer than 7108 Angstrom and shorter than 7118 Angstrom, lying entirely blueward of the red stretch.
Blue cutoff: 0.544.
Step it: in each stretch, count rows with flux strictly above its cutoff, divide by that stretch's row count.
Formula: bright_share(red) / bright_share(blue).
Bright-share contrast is 3.0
